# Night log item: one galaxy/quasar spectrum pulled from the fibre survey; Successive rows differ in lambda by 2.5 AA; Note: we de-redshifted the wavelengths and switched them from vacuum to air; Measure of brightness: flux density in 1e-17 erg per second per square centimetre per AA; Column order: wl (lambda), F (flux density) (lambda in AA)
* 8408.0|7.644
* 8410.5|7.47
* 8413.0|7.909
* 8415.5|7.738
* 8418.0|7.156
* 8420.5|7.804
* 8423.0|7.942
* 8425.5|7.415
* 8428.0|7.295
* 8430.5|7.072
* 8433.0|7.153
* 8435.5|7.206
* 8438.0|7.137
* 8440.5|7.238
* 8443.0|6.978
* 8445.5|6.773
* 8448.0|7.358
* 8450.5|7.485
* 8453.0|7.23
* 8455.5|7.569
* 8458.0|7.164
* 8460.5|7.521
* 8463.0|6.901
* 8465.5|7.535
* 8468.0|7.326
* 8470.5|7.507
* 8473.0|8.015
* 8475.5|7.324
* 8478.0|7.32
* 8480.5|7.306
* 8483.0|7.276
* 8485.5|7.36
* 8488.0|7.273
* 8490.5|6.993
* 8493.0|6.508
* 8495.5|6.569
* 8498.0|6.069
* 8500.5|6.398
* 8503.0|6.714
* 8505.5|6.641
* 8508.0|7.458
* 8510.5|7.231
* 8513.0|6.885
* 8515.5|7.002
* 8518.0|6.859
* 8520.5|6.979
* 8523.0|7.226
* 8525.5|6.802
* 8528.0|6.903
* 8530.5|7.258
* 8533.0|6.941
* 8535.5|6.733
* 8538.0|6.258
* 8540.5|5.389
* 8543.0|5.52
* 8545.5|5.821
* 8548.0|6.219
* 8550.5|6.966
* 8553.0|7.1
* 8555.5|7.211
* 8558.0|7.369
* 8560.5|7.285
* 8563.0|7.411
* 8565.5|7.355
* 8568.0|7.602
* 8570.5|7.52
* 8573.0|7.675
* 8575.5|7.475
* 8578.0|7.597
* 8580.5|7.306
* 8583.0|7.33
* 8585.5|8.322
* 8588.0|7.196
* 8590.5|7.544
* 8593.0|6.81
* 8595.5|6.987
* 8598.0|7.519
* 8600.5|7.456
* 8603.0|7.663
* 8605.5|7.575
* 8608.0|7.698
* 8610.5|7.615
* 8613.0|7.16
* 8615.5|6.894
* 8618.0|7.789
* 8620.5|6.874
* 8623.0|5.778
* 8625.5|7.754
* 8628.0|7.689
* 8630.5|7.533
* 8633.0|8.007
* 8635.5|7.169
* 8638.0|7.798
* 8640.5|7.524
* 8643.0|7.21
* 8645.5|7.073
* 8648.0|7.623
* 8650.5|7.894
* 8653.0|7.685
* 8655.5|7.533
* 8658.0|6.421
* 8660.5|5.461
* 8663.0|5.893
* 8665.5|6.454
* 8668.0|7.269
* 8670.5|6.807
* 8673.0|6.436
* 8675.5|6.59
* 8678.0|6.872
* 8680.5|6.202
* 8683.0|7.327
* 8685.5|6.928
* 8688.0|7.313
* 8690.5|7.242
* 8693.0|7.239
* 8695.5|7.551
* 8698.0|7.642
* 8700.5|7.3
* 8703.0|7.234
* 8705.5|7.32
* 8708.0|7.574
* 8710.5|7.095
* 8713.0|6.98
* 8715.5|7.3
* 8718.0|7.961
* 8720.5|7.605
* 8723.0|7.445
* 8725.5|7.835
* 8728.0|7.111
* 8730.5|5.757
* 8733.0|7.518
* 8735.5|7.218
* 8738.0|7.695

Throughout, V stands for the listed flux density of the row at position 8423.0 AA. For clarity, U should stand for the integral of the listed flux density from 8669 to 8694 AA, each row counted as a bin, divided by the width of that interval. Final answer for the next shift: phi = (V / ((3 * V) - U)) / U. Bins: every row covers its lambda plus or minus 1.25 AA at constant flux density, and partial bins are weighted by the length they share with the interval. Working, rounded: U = 6.9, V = 7.942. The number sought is 0.0680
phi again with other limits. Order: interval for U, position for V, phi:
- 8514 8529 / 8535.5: 0.0731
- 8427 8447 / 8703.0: 0.0697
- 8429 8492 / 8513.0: 0.0707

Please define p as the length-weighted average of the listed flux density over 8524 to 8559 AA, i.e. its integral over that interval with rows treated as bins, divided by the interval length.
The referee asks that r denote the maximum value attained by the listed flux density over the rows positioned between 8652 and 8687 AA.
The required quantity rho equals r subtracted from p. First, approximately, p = 6.6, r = 7.685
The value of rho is -1.08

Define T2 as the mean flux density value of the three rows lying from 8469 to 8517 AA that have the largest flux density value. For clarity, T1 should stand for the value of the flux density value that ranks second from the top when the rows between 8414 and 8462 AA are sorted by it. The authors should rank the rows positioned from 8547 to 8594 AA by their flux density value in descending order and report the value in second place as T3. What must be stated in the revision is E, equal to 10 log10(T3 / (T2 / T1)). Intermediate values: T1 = 7.804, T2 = 7.66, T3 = 7.675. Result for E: 8.93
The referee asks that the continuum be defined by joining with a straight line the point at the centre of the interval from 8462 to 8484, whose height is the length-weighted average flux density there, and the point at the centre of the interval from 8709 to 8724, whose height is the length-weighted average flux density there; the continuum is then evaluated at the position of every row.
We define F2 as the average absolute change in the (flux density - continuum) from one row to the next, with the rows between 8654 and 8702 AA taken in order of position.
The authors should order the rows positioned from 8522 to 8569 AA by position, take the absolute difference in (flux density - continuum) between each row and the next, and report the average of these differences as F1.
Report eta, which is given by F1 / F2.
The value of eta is 0.61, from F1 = 0.29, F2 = 0.47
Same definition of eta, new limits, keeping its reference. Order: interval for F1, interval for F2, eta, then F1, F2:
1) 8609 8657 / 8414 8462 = 1.91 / 0.54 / 0.28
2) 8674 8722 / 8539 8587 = 1.38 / 0.33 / 0.24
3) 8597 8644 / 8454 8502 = 1.63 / 0.50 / 0.30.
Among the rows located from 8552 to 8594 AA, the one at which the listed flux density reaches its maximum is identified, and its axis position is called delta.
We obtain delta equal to 8585.5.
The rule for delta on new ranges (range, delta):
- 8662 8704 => 8698.0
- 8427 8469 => 8455.5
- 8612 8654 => 8633.0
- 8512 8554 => 8530.5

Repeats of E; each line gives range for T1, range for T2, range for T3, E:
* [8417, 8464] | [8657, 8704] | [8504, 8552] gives 8.78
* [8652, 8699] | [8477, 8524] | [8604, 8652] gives 9.12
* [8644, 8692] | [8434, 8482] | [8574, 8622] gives 8.90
